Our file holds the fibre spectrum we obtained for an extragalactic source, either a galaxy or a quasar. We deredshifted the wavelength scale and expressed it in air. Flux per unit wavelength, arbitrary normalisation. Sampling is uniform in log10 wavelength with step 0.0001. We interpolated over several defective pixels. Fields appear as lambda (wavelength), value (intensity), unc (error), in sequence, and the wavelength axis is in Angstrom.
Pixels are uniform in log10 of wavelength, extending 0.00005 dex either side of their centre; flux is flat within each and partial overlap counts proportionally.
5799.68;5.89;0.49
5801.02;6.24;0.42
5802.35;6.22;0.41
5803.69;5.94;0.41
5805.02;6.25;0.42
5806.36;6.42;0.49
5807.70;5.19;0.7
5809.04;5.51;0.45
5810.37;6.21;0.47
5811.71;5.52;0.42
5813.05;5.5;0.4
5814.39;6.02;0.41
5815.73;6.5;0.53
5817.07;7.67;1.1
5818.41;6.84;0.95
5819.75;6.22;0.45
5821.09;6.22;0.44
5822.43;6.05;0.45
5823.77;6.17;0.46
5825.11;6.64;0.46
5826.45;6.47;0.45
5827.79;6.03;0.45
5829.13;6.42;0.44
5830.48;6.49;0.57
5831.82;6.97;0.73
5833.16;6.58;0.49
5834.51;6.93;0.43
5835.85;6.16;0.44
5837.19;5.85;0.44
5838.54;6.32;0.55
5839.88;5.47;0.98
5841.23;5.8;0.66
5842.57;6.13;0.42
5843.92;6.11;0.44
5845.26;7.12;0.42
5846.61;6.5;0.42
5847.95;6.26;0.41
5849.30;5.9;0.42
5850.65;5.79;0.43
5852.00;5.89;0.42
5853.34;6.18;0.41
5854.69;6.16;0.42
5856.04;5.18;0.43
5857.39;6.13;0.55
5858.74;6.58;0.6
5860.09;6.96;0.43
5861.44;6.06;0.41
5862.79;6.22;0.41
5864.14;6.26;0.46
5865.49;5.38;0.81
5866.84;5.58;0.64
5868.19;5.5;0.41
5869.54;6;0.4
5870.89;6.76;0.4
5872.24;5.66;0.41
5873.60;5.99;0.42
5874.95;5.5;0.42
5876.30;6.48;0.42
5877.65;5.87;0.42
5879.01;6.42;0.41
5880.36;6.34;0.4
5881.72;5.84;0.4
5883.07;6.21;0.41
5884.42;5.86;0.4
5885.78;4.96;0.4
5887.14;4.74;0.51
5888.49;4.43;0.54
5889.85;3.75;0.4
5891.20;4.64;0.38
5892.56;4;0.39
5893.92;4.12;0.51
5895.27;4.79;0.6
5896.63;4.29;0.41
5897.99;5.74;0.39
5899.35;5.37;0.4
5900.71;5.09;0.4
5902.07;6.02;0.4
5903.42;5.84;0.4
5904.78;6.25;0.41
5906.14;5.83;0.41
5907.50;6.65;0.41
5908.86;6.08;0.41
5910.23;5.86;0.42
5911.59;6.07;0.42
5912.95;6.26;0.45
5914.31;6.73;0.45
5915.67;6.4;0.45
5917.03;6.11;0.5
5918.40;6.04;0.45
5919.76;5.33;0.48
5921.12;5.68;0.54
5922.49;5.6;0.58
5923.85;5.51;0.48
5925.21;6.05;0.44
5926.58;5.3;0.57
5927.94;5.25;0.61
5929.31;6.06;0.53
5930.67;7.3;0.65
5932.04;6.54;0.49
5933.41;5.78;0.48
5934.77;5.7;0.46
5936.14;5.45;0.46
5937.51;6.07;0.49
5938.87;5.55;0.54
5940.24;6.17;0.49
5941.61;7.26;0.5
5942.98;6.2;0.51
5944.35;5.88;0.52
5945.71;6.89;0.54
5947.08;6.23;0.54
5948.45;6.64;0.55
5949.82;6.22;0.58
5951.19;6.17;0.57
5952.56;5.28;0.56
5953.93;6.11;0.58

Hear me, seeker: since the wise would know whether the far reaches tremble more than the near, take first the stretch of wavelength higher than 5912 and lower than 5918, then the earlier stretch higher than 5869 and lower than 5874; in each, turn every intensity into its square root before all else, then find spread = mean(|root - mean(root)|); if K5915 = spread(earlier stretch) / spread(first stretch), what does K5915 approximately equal 1.7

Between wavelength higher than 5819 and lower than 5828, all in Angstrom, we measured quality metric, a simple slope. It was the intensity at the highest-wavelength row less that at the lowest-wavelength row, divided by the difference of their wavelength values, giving -0.02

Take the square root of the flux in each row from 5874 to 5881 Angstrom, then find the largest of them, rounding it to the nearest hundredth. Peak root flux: 2.55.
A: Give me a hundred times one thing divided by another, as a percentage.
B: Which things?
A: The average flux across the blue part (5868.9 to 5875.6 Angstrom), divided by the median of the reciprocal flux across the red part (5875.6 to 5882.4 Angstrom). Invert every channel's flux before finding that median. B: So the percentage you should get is 3793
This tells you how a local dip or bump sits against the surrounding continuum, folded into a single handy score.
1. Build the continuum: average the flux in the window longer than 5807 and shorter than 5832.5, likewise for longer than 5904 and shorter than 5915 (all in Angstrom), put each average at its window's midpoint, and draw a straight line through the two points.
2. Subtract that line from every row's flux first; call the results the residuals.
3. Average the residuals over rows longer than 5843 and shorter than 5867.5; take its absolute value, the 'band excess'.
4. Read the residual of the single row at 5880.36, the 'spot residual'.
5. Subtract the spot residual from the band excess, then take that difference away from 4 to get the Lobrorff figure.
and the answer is 4.0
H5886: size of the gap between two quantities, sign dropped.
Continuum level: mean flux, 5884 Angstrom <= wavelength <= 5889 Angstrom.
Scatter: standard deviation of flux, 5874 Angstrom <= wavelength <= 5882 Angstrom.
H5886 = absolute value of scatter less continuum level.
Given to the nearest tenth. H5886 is 4.6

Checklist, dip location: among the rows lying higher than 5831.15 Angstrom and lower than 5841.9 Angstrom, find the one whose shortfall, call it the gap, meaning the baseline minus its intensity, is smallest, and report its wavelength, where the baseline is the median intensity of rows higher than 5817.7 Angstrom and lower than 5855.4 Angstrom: 5831.82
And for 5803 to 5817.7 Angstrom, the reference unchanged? 5817.07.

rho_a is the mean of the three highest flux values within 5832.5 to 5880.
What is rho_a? 7.00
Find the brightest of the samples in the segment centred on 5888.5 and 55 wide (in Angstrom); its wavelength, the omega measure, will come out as 5870.89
